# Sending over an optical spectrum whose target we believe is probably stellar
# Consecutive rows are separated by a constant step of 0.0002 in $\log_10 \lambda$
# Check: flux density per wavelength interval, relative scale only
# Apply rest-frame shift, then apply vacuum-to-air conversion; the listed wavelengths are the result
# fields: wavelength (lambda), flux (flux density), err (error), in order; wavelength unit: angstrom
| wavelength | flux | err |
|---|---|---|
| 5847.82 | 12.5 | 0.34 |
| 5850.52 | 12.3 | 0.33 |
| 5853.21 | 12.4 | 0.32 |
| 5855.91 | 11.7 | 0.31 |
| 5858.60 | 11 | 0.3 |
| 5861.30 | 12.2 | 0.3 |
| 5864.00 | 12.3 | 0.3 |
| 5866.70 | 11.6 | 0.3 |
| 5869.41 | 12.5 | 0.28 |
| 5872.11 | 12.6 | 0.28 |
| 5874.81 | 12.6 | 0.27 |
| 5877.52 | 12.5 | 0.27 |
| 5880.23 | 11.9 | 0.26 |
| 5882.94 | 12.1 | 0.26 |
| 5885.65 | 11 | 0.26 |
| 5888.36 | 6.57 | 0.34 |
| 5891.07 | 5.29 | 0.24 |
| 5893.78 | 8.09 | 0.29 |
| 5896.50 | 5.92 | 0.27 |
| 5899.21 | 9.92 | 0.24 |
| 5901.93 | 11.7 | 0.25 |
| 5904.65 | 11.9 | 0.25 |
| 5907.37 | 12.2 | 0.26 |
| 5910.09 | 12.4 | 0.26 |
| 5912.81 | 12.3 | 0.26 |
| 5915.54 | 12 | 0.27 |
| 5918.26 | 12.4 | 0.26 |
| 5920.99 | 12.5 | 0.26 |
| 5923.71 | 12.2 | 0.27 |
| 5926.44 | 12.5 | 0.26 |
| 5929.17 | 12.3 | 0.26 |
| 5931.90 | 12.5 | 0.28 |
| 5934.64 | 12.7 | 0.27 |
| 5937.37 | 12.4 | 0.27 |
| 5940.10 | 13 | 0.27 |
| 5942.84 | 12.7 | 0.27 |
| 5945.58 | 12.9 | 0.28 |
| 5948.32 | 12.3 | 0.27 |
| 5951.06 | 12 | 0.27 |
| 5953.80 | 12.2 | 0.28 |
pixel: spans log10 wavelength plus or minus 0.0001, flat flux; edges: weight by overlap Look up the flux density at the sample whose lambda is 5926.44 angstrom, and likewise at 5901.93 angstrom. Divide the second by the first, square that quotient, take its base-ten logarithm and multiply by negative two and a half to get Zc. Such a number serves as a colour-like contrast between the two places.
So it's 0.14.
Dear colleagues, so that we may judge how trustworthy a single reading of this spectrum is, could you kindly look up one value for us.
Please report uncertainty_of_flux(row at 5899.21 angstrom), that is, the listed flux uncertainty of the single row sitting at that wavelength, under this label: 0.240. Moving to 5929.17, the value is 0.260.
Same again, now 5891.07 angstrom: 0.240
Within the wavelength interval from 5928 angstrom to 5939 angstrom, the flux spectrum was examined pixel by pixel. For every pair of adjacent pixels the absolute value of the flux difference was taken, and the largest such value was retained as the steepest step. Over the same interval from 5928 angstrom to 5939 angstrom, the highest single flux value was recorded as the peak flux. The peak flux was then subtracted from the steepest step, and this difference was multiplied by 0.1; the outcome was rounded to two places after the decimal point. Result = -1.24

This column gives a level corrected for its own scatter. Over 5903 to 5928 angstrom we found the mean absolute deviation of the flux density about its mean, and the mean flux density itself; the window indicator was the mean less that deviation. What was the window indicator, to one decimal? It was 12.1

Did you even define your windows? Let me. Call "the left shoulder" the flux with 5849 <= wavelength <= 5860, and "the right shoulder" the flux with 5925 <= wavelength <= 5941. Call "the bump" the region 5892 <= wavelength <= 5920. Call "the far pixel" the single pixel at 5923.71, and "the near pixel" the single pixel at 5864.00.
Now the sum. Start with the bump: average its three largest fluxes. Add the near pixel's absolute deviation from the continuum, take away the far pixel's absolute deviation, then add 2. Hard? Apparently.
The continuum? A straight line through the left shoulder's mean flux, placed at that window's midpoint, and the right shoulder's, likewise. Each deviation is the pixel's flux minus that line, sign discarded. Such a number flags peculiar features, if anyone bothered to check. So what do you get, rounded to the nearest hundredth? 14.45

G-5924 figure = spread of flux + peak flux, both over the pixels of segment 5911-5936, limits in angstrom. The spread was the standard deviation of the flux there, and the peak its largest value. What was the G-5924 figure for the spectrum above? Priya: 12.9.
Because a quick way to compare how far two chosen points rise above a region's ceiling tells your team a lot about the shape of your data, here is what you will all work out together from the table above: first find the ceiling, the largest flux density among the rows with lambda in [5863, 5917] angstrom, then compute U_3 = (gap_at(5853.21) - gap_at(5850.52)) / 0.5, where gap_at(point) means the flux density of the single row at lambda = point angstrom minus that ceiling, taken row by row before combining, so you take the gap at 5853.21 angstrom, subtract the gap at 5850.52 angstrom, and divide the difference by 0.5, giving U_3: 0.2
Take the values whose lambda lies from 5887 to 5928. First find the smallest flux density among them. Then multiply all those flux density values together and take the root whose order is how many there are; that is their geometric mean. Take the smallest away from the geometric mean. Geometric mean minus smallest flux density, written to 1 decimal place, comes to 4.8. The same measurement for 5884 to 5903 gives 2.7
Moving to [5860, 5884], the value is 0.7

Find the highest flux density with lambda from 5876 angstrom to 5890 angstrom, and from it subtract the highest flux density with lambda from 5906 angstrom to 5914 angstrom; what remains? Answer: 0.10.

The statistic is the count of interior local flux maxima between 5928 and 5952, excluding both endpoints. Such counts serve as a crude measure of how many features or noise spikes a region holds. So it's 3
